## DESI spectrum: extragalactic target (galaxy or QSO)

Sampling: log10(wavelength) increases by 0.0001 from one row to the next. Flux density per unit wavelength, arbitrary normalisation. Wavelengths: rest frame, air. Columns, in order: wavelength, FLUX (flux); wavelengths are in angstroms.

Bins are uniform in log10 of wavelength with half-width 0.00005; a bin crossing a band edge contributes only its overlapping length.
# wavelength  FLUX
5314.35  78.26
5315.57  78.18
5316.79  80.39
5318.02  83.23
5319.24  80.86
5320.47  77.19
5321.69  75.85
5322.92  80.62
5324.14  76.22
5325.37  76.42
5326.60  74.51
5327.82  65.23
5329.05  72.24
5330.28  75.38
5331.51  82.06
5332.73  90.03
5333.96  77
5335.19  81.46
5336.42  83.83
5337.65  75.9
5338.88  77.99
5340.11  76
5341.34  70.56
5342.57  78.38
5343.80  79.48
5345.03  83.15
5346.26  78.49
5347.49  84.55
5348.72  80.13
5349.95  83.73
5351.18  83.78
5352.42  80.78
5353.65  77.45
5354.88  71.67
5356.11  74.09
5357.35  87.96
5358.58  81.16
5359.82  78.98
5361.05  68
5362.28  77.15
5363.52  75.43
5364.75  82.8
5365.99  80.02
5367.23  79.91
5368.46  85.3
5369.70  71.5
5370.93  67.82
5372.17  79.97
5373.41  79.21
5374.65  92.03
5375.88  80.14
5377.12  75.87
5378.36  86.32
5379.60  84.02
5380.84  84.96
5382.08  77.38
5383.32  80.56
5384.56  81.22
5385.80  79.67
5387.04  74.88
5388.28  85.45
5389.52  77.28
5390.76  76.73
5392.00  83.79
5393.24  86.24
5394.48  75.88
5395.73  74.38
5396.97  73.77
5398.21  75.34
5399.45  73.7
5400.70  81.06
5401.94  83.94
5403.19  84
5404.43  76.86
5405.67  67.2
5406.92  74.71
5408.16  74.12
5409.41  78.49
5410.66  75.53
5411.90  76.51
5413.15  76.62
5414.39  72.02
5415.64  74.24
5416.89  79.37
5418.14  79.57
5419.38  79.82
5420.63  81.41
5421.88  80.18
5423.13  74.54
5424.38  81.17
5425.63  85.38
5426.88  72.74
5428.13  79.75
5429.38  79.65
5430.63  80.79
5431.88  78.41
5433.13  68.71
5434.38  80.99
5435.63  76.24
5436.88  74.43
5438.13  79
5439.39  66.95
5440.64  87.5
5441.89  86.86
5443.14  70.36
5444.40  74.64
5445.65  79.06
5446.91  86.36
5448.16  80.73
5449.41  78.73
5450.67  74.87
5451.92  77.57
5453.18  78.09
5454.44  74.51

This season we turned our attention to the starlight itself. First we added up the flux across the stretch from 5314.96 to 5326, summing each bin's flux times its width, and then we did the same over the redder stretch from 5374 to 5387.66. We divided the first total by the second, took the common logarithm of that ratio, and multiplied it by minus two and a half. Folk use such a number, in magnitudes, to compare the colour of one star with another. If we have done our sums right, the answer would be 0.3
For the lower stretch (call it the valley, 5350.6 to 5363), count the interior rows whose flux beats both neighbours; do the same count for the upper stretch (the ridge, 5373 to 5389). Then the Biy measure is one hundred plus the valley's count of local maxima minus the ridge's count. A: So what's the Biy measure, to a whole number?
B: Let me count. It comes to 97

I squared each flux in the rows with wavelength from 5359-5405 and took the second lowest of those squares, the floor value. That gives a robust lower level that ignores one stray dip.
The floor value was 4624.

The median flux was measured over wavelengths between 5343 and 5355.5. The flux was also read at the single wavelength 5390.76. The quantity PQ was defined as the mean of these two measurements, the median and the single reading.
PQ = 78.6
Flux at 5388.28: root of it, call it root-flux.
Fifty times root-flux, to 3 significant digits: 462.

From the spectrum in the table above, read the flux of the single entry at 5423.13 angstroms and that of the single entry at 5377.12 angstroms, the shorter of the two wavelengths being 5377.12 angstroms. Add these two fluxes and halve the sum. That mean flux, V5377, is 75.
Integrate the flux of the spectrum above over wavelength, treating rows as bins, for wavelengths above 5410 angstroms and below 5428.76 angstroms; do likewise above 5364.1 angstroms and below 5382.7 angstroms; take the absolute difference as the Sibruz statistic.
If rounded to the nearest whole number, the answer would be 35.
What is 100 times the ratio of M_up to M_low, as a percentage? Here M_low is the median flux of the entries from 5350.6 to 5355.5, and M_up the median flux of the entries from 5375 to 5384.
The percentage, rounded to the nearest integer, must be 102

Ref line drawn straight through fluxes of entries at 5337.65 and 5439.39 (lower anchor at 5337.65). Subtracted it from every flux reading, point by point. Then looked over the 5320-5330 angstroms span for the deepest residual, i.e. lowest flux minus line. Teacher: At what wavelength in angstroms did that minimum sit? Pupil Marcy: 5327.82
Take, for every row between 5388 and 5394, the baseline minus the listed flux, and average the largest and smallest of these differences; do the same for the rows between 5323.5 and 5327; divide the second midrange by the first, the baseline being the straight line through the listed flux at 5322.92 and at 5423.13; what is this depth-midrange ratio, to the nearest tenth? -1.0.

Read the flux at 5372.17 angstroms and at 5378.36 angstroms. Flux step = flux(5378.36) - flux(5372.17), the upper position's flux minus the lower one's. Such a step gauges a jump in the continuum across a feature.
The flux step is 6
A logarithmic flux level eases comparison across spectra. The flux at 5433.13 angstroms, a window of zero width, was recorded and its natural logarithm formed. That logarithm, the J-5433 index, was 4.23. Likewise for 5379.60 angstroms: 4.43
